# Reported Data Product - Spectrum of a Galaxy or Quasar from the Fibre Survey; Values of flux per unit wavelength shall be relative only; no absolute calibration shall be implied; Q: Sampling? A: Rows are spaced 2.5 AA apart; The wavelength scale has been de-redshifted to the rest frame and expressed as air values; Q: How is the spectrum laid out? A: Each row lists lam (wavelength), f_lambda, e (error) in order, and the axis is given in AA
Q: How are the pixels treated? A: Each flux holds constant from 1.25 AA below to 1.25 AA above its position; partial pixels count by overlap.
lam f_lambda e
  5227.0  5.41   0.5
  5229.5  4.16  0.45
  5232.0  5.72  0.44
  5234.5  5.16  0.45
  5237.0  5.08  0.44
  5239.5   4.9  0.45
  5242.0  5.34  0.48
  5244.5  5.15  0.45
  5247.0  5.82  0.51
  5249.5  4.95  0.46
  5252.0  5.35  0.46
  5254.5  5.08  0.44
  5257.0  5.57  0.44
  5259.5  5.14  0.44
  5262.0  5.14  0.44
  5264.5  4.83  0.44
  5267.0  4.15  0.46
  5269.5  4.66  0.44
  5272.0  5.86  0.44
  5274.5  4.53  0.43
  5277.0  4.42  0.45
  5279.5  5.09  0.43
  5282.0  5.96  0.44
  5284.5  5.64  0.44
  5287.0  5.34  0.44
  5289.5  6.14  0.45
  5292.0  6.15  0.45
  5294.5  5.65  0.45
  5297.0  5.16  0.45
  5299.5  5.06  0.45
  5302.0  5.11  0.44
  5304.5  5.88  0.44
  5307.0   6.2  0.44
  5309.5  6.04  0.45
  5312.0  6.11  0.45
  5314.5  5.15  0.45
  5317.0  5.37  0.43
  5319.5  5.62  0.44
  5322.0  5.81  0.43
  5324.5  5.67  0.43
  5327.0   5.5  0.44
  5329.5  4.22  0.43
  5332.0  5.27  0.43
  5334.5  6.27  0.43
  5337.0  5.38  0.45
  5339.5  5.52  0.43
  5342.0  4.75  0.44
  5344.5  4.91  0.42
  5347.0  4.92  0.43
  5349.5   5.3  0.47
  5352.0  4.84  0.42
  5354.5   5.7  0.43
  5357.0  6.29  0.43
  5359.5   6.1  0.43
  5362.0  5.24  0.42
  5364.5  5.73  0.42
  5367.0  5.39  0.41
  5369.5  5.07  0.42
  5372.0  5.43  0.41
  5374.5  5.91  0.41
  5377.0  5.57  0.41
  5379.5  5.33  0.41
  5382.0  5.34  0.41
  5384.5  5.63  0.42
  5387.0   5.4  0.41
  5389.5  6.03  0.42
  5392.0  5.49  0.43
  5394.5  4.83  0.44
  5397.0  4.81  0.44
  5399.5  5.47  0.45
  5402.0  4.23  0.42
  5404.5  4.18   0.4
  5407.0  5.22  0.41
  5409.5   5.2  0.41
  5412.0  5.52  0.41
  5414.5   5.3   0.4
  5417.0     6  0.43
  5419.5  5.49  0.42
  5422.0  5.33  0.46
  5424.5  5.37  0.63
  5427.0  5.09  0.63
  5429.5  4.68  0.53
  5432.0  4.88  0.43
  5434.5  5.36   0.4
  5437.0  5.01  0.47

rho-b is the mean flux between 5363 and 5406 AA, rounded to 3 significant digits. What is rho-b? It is 5.28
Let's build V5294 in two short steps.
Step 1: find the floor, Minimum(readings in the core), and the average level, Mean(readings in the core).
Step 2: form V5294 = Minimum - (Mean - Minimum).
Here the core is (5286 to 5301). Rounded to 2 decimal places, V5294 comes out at 4.54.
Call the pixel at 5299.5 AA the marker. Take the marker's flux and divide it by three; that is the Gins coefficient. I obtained 1.69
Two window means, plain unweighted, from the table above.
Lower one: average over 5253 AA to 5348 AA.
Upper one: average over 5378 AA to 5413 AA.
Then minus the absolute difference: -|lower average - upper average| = -0.16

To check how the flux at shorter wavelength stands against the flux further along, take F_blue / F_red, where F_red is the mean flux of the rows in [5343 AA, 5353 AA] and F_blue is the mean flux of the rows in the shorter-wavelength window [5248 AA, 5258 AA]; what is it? 1.05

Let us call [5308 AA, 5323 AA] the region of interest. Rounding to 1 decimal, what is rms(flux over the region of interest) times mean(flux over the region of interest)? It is 32.4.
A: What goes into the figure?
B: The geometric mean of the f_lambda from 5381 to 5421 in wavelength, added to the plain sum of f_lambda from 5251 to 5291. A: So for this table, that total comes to 88.1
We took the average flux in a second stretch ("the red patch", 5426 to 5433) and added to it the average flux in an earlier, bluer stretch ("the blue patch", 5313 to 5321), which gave 10.3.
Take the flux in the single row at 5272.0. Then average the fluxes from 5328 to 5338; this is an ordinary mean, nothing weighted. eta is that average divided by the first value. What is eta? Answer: 0.90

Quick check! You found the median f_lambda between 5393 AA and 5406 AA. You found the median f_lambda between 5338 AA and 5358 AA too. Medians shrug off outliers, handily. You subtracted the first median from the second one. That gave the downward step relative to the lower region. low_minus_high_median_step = 0.30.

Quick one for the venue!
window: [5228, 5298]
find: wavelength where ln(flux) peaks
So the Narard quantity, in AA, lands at 5292.0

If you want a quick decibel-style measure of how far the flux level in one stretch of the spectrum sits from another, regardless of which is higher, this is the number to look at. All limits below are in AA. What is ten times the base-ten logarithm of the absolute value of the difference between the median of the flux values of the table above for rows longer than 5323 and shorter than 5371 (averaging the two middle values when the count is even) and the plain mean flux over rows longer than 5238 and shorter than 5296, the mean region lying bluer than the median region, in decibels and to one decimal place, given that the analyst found -9.0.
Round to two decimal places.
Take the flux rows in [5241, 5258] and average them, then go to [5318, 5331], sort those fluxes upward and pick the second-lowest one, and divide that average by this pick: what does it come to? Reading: 0.97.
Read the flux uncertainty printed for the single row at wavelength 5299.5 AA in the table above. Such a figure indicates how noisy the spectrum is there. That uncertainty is 0.450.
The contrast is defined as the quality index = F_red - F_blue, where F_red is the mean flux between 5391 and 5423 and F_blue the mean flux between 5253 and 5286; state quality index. 0.1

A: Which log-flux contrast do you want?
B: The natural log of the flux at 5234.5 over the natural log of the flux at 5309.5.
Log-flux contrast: 0.91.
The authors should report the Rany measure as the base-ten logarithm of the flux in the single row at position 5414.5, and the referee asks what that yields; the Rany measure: 0.72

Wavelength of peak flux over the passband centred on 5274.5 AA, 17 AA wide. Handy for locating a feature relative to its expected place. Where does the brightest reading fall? 5282.0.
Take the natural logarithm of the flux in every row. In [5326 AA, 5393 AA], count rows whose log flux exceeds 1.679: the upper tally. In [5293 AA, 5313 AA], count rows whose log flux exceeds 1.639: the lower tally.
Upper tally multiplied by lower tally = 96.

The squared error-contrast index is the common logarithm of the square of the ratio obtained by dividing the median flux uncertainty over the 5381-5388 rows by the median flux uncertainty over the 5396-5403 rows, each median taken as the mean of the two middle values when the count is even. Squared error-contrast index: -0.06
